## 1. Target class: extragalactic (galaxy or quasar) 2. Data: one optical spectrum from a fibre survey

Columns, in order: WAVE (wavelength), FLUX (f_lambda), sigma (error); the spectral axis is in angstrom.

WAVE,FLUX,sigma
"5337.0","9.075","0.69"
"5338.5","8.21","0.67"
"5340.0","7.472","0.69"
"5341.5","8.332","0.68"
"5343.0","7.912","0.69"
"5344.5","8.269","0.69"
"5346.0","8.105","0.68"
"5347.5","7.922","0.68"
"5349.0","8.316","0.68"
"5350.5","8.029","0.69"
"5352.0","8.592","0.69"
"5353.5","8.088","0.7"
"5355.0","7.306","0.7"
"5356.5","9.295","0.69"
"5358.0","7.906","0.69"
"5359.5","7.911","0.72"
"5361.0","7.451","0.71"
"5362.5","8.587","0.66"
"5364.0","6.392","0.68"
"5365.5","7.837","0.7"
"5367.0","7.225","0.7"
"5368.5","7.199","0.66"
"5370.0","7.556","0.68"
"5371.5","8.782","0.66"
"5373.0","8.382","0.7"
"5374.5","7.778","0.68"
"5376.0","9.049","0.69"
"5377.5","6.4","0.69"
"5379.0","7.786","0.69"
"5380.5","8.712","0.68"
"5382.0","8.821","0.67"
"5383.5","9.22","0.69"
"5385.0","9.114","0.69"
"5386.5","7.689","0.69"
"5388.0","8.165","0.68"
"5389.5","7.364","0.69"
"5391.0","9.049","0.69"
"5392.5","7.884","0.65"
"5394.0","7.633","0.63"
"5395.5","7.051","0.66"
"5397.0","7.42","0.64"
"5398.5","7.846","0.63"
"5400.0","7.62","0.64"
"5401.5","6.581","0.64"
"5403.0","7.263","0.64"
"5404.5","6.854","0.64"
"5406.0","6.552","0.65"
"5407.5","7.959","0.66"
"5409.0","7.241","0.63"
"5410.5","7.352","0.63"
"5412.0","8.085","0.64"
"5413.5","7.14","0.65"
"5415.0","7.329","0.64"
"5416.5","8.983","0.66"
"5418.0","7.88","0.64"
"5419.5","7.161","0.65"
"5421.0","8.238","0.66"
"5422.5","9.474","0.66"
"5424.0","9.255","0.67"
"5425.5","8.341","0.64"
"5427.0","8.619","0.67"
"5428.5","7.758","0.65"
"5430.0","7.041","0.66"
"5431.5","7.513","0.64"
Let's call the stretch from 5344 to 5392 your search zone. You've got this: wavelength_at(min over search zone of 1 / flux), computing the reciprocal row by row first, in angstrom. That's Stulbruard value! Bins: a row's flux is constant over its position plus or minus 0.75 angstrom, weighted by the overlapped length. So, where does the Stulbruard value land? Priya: 5356.5 angstrom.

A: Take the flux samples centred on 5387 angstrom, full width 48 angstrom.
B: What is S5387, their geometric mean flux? 7.7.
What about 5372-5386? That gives 8.3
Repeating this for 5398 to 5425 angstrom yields 7.7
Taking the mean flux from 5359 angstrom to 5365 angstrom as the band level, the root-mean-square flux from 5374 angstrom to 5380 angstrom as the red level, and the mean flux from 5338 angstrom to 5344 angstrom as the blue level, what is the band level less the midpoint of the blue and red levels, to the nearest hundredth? -0.31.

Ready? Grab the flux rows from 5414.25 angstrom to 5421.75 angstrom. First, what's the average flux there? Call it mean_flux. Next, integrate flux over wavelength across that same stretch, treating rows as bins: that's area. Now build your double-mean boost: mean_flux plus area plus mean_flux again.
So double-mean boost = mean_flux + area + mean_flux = 75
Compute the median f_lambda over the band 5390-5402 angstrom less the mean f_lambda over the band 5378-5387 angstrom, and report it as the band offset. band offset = -0.9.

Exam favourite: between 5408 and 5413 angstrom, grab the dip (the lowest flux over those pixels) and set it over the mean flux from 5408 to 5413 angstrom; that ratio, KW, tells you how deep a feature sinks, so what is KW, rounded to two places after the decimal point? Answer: 0.96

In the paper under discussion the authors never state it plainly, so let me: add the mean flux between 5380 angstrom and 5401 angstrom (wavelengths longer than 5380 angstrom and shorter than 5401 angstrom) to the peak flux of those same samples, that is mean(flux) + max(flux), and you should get 17.3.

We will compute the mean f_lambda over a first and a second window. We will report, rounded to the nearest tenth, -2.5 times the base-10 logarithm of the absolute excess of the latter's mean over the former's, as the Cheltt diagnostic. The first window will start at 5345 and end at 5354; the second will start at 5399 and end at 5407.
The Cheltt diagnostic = -0.2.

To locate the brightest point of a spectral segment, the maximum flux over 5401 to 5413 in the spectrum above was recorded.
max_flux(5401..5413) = 8.085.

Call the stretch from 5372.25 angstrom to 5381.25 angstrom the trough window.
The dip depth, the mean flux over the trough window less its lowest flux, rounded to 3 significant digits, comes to 1.62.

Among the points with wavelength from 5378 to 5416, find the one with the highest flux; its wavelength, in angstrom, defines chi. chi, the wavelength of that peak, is 5383.5 angstrom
